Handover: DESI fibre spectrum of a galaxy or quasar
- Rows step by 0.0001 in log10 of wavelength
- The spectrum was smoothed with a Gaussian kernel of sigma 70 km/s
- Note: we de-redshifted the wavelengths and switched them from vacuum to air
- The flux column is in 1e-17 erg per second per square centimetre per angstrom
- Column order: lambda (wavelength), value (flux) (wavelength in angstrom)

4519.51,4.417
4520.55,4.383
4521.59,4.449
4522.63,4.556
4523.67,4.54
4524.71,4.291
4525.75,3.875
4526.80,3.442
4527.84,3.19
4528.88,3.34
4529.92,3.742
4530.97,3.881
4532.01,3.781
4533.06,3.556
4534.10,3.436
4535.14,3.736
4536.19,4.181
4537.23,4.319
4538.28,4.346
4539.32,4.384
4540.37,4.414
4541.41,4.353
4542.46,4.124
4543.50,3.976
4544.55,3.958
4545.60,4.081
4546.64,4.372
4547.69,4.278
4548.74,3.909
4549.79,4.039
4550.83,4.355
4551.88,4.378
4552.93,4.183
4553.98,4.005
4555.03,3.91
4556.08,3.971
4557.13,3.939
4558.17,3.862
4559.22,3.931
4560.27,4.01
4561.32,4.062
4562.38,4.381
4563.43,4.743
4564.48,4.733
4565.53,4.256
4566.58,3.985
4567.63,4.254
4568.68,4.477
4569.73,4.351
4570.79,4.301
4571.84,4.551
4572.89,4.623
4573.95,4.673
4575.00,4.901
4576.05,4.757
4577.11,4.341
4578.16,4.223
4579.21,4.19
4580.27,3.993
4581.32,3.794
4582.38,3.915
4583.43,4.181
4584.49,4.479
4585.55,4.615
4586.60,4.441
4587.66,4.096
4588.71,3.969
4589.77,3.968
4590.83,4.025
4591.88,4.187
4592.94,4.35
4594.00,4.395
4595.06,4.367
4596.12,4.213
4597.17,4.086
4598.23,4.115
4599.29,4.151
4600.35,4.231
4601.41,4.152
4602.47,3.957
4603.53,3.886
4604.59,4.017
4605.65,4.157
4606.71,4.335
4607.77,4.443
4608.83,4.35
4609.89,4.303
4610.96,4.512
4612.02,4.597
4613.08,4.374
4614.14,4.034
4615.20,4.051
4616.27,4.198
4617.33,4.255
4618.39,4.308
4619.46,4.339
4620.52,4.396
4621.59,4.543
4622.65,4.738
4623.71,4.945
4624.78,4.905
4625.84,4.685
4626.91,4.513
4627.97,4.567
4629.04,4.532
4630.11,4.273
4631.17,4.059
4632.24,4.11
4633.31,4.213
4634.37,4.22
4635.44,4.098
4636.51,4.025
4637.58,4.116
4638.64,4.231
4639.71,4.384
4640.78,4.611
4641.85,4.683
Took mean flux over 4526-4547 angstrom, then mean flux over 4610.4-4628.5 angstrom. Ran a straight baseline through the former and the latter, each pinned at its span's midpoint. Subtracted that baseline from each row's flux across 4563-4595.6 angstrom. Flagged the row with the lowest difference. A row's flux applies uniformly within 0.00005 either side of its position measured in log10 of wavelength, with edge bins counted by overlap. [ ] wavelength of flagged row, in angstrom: 4581.32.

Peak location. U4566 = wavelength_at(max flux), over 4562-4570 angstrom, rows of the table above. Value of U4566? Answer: 4563.43 angstrom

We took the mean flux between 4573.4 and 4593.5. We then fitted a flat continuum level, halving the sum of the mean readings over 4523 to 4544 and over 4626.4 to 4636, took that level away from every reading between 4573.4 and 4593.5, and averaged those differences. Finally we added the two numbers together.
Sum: 4.42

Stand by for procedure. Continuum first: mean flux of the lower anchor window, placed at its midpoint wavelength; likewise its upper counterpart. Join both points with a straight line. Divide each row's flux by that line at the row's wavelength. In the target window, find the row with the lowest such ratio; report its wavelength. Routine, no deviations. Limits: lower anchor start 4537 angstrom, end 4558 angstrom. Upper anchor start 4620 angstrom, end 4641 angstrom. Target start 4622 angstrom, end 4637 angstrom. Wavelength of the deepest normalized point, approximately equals 4636.51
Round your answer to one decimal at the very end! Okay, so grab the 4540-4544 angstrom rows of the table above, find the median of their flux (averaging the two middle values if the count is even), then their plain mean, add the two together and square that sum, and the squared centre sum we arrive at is 71.5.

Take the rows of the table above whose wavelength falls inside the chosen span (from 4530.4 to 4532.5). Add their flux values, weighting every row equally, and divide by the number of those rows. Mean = 3.8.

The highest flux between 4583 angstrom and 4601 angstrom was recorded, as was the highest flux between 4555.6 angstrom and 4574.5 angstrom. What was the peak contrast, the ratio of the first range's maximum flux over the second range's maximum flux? 0.973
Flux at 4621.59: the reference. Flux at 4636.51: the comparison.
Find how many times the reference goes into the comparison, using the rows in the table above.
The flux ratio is 0.89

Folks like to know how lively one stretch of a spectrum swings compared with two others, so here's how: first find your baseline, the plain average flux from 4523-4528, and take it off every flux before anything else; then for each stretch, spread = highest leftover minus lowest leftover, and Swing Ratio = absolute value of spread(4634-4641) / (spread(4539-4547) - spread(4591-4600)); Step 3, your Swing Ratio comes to 4.0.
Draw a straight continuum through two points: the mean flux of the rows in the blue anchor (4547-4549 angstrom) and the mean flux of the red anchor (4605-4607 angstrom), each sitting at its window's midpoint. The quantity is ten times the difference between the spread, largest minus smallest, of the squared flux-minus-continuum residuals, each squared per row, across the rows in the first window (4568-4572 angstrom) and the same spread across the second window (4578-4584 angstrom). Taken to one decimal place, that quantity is -0.2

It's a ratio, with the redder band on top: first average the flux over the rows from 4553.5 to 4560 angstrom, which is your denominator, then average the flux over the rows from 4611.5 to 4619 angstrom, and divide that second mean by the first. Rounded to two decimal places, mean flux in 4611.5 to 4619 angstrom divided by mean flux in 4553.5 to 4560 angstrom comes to 1.08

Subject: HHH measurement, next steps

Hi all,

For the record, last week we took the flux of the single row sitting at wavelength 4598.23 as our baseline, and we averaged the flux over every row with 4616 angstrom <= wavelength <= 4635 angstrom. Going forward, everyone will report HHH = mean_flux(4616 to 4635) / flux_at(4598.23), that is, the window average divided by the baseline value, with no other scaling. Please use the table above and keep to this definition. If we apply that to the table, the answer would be 1.08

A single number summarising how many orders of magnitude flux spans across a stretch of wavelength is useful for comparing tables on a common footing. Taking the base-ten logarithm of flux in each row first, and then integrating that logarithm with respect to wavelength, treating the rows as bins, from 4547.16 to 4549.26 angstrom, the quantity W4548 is 1.28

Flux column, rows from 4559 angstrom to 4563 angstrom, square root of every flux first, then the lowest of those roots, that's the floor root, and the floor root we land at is 1.98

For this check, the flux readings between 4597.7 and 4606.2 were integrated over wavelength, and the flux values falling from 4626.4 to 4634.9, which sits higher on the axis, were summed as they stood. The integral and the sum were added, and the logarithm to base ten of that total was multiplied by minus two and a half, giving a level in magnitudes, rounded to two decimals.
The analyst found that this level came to -4.60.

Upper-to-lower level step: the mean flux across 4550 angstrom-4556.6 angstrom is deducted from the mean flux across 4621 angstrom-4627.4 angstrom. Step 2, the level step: 0.59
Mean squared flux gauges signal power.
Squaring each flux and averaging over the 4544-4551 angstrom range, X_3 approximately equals 17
